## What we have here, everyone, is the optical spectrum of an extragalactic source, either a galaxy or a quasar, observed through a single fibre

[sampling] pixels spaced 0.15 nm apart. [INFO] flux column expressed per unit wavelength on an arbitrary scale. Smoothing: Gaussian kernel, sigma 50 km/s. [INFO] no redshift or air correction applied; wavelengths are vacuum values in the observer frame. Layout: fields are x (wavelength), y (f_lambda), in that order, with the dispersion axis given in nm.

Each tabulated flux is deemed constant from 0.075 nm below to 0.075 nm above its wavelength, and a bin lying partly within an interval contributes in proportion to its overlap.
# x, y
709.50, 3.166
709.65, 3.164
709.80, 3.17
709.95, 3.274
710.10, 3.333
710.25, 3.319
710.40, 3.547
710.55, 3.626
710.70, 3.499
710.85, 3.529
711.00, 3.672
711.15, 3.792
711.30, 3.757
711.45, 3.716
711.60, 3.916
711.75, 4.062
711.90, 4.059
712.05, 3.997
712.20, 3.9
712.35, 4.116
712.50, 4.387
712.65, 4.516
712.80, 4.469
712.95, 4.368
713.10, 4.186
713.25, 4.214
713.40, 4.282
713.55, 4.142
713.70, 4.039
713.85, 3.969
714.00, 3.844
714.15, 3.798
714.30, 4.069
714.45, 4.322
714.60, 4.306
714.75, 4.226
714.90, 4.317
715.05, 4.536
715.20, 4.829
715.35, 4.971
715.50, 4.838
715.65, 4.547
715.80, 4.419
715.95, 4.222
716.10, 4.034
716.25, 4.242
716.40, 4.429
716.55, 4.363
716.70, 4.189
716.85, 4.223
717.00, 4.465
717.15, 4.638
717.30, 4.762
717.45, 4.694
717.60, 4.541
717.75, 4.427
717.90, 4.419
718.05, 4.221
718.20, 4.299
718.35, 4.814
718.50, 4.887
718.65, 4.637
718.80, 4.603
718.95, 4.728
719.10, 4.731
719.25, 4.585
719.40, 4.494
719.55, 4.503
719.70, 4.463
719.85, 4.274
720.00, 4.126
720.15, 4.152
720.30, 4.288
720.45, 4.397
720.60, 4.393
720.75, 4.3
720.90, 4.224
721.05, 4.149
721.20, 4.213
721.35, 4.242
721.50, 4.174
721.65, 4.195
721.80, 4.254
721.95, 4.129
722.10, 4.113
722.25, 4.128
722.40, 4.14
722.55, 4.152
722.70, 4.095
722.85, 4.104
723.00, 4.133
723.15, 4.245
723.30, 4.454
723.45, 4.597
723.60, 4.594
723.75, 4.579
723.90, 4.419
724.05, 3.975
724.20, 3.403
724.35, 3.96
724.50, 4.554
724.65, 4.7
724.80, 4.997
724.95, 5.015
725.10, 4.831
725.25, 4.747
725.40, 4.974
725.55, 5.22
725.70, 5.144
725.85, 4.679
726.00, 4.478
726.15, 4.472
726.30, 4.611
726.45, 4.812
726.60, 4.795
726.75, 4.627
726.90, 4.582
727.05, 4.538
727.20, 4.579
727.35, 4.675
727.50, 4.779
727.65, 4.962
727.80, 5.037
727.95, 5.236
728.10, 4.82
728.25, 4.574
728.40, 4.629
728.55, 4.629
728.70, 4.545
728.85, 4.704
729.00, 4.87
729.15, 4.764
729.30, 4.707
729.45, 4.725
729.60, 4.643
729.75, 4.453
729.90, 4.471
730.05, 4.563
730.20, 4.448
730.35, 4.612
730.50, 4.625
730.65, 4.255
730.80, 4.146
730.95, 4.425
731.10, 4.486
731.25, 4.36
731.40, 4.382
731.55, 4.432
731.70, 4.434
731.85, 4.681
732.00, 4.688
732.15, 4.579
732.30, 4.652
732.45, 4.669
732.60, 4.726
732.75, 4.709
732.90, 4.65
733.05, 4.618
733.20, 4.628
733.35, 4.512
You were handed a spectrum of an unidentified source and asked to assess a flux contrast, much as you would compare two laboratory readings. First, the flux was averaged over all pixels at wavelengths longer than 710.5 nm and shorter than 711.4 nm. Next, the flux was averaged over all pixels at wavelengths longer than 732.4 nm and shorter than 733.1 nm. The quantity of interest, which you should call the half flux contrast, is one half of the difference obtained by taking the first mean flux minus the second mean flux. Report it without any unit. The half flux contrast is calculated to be -0.51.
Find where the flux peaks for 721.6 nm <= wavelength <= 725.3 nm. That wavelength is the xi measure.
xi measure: 724.95 nm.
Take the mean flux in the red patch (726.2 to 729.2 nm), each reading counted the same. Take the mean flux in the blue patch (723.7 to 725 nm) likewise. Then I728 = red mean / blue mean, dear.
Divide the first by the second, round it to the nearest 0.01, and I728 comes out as 1.08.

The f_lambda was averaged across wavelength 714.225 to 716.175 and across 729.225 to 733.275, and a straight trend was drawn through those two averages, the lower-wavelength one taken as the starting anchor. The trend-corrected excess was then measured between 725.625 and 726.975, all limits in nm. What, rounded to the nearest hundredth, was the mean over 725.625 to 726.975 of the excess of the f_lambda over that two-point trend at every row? 0.18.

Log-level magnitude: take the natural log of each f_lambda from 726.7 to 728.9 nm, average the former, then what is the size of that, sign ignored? 1.55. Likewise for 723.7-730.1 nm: 1.54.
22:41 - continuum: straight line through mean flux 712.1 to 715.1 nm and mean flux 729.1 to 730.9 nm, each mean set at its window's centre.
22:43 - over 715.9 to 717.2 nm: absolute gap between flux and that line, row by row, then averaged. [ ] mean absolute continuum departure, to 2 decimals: 0.13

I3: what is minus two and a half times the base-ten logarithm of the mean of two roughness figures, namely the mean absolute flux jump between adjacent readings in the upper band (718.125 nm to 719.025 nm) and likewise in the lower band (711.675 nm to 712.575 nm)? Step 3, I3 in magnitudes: 2.0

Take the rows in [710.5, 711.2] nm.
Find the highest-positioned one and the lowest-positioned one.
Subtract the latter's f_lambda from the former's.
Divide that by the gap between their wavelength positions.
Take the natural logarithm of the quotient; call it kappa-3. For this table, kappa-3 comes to -1.3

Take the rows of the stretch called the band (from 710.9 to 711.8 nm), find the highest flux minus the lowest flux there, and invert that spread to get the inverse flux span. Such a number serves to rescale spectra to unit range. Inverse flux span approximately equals 2.6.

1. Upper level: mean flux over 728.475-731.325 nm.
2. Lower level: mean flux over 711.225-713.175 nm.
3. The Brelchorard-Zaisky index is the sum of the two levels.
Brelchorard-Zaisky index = 8.66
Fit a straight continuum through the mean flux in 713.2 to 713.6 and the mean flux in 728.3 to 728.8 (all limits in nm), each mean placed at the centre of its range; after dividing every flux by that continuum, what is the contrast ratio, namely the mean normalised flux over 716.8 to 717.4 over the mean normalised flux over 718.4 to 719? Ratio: 0.97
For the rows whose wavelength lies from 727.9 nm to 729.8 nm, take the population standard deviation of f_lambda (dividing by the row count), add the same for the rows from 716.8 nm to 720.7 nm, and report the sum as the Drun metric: 0.39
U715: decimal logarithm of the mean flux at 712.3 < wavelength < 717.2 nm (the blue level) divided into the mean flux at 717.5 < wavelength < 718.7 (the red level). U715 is 0.021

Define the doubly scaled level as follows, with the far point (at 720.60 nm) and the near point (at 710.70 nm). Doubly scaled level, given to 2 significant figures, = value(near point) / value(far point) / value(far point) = 0.18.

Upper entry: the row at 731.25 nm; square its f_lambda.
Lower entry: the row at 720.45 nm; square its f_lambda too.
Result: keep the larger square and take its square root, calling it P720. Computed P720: 4.40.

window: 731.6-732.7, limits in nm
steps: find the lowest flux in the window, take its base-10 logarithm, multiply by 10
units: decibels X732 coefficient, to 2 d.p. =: 6.47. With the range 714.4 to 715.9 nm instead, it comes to 6.26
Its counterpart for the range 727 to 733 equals 6.18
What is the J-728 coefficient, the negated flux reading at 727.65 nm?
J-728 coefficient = -5.0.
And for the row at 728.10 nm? -4.8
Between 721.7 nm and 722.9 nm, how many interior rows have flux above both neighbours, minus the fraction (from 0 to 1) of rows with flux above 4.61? 1.00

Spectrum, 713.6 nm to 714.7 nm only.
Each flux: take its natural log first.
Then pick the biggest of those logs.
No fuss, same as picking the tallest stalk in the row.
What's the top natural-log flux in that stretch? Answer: 1.46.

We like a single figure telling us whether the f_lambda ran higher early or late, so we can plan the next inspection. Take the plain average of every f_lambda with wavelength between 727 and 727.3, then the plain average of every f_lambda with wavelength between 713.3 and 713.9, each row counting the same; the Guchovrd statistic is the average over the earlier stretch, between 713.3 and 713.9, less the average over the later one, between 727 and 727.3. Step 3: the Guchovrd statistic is -0.45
